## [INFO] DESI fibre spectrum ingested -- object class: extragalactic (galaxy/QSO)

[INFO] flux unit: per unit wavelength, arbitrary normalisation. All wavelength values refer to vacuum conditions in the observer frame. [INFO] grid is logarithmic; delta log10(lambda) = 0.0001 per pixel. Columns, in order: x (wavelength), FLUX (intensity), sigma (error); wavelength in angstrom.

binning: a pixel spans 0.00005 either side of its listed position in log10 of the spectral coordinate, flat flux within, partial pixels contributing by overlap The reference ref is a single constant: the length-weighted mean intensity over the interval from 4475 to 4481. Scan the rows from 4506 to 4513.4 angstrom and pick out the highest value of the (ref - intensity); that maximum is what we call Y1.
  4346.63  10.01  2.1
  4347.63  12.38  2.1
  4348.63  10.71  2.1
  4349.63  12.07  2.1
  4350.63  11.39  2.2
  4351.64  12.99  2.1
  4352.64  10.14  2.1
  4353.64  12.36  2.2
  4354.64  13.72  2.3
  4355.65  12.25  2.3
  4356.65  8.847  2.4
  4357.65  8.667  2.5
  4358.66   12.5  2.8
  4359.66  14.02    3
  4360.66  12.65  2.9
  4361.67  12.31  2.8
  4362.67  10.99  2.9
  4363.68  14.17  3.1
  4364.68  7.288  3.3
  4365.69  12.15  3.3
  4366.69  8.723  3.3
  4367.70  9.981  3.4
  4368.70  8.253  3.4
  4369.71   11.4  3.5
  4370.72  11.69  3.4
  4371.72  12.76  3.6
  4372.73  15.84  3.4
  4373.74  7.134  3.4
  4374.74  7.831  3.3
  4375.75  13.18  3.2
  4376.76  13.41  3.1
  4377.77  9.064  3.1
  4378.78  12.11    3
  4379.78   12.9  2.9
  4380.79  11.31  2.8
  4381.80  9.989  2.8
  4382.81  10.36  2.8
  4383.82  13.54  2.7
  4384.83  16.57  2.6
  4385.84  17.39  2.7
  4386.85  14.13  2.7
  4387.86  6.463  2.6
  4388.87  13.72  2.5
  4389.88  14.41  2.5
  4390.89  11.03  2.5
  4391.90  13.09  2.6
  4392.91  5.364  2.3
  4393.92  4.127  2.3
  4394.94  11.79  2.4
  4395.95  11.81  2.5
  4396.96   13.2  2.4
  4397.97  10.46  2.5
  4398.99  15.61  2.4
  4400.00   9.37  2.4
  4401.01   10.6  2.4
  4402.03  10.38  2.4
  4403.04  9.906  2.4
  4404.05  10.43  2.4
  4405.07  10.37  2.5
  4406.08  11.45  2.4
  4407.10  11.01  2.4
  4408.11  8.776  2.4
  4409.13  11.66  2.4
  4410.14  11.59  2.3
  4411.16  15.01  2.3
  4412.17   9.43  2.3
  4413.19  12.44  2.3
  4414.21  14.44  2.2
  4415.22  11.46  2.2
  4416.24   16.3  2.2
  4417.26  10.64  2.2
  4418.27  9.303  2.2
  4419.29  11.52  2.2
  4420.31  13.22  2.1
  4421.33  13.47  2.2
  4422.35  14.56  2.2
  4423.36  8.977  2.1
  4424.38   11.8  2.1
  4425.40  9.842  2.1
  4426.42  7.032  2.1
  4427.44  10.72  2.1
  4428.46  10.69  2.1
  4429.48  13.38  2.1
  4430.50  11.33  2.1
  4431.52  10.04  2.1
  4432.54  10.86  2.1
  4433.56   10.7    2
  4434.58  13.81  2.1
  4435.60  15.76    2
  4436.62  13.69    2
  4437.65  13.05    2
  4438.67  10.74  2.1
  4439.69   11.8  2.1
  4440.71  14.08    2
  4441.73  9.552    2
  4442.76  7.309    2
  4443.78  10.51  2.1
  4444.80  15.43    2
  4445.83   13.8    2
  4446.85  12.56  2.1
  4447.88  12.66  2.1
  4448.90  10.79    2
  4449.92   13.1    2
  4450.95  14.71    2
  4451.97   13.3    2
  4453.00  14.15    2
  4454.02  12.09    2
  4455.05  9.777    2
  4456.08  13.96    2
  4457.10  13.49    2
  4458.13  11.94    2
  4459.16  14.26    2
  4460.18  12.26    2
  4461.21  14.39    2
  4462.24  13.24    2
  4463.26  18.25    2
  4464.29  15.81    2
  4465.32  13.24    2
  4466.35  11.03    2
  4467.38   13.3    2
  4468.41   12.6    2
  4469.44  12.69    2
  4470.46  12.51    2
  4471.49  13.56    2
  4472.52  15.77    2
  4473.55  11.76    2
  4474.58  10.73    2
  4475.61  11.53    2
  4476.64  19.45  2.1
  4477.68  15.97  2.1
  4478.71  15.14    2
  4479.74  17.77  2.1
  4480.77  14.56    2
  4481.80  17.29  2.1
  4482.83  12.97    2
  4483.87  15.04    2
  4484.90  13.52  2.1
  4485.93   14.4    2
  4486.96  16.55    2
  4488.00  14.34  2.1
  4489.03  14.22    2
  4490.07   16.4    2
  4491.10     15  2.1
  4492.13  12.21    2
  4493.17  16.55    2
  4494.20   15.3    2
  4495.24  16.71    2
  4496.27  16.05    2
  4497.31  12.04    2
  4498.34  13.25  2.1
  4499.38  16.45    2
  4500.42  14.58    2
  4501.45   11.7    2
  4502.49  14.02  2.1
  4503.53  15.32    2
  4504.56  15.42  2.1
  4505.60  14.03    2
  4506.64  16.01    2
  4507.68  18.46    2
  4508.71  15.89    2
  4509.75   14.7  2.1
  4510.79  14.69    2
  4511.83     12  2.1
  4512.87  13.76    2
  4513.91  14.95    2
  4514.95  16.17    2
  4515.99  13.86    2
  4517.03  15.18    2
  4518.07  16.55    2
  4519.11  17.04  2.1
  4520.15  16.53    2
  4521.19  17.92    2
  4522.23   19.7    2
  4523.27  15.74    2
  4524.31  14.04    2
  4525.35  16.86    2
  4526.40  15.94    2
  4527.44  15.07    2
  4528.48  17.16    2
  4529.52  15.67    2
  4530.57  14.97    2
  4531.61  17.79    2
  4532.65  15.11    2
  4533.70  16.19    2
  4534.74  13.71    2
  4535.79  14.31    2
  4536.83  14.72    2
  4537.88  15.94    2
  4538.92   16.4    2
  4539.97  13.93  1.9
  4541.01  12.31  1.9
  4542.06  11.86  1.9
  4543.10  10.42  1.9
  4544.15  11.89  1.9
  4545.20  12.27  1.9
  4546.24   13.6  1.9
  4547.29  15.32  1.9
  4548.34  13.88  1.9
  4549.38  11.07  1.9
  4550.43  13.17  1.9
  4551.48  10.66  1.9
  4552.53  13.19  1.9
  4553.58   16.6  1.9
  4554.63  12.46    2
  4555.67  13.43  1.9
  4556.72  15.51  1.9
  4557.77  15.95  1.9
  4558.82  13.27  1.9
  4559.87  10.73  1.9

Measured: 3.7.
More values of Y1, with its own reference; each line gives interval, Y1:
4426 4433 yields 8.7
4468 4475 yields 5.0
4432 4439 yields 5.0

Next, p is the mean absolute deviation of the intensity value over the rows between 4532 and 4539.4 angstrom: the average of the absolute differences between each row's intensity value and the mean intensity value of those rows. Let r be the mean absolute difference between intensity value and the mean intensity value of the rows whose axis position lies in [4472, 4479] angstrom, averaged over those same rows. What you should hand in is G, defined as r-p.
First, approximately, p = 0.84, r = 2.57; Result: 1.73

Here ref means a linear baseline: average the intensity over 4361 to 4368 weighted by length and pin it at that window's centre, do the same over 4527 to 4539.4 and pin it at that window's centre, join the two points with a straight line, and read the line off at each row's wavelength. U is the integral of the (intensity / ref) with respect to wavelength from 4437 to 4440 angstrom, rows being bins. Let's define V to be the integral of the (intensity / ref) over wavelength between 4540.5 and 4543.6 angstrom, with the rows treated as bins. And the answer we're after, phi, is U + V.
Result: 5.03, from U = 2.8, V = 2.26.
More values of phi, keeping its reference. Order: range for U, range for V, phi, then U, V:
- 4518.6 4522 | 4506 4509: 7.27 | 3.9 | 3.38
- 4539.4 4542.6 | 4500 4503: 5.32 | 2.6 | 2.74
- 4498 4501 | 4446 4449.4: 6.17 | 3.0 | 3.14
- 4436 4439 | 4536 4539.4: 6.32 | 3.0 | 3.37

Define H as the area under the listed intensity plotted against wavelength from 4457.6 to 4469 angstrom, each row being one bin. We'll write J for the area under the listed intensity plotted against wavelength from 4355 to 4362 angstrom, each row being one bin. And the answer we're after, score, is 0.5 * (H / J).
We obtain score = 1.0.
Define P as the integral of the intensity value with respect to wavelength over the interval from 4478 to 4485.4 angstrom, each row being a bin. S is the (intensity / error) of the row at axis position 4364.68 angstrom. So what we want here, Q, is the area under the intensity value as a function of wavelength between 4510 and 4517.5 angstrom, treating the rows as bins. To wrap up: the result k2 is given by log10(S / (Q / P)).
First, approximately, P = 113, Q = 108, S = 2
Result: 0.36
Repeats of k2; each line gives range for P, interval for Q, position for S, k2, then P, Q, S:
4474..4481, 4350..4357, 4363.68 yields 0.77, 105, 82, 5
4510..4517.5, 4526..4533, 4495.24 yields 0.91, 108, 112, 8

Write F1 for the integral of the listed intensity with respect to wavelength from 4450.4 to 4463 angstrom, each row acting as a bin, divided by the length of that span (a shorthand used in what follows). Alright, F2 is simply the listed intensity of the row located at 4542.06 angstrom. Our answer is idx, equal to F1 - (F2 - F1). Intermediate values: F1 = 13.2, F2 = 11.86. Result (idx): 15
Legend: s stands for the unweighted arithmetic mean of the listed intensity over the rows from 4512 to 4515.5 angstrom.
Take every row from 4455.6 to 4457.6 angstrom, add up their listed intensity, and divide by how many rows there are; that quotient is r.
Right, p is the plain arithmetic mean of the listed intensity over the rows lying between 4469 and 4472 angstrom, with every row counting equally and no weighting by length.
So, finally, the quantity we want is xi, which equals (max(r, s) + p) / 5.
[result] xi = 5.58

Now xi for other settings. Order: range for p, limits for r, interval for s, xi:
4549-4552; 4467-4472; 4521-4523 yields 6.09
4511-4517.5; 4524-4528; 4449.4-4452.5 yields 5.96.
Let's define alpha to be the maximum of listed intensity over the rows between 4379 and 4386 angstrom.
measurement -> 17.39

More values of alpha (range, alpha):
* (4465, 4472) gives 13.56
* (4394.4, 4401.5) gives 15.61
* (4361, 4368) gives 14.17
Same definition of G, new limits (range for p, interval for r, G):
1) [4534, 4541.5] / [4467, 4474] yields -0.15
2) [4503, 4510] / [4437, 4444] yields 0.75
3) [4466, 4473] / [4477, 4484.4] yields 0.28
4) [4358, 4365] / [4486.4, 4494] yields -0.38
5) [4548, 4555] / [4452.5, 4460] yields -0.06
